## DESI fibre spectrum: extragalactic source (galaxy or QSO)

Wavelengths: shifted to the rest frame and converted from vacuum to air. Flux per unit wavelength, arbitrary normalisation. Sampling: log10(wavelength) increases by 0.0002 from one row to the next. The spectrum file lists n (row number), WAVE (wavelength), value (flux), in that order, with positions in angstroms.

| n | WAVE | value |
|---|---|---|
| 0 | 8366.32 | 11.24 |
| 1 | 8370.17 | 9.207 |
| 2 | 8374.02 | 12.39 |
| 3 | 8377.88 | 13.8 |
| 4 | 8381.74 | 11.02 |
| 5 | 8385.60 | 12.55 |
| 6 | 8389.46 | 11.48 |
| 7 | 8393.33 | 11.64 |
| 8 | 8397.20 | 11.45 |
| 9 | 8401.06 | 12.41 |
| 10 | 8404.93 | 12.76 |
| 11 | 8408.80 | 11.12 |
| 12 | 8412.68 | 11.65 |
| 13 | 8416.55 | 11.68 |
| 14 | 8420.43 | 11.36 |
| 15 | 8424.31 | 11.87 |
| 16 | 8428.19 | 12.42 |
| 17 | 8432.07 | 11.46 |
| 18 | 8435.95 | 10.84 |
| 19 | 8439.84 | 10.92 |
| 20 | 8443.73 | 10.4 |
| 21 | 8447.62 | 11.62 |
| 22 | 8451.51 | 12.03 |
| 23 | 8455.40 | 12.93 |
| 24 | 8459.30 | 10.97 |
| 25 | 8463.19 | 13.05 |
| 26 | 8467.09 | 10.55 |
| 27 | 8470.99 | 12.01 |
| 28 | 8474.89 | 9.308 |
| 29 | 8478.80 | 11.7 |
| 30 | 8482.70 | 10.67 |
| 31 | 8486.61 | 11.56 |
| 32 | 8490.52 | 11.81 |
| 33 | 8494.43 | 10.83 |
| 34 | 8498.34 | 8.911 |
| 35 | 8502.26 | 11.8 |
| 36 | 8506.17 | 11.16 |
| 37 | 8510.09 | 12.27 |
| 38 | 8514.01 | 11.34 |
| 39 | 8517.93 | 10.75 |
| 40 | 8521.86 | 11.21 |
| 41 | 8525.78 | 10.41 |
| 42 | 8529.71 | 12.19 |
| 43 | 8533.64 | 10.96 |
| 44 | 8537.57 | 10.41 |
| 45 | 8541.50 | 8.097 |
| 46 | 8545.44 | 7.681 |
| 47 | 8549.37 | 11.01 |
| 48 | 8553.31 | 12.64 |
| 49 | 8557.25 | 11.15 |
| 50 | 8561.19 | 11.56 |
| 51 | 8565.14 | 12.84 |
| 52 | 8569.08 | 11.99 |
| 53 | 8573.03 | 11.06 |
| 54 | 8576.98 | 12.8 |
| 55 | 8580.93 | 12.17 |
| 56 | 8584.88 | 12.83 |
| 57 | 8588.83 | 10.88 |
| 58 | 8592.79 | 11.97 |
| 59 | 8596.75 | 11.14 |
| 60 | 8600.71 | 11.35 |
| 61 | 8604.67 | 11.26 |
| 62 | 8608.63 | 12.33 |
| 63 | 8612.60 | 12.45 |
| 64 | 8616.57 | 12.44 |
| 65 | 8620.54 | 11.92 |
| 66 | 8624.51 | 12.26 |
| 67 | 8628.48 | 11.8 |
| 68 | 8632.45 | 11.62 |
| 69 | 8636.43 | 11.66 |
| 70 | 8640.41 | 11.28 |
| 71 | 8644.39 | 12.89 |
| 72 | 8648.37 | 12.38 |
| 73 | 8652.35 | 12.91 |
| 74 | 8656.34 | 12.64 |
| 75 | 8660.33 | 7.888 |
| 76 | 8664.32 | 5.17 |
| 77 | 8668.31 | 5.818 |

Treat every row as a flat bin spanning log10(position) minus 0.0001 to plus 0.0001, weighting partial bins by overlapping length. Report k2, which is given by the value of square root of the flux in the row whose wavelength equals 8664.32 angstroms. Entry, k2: 2.3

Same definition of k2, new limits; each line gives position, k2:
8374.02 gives 3.5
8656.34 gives 3.6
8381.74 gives 3.3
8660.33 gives 2.8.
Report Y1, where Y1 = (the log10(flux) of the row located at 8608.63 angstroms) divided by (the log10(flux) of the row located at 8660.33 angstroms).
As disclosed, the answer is 1.22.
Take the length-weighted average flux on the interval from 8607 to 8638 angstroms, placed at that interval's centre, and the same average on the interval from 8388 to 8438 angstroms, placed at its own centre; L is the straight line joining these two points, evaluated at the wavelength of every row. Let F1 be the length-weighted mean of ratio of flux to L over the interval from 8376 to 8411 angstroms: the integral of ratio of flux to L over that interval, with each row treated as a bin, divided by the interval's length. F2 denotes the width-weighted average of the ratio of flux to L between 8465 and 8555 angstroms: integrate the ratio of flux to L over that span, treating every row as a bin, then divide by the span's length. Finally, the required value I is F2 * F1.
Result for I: 0.940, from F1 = 1.030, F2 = 0.91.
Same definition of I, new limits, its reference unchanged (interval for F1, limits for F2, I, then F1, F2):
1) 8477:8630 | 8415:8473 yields 0.940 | 0.952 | 0.99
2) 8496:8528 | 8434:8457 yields 0.900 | 0.926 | 0.97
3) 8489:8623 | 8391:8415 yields 0.961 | 0.949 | 1.01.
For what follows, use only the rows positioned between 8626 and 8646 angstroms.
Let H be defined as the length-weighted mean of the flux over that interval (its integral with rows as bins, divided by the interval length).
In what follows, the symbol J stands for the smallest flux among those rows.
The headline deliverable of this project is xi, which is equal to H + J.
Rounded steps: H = 11.8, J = 11.28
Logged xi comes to 23.1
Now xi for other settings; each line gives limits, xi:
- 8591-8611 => 22.8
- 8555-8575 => 22.8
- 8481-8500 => 19.7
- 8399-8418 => 23.1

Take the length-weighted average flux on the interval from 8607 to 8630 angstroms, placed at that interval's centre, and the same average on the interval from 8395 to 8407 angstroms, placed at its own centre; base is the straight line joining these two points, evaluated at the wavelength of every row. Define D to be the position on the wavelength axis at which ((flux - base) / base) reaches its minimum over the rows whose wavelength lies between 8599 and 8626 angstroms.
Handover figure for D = 8604.67 angstroms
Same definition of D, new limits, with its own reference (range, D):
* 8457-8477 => 8474.89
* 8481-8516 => 8498.34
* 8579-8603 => 8588.83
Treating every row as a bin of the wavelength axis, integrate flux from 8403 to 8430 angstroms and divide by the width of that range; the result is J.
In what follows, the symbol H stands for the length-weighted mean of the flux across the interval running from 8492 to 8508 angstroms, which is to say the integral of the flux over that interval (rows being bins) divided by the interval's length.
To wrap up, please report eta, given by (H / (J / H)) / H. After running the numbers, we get 0.91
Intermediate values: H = 10.7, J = 11.8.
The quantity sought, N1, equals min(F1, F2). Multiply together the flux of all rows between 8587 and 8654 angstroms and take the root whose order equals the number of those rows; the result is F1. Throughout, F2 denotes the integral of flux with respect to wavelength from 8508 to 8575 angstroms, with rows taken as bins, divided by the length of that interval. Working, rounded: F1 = 11.9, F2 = 11.03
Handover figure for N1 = 11.0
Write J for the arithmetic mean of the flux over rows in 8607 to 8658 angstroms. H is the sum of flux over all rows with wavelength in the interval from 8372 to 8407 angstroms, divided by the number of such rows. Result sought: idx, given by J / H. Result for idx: 1.00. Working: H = 12.2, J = 12.2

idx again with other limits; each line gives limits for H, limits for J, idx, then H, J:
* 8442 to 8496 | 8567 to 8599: 1.04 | 11.4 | 11.9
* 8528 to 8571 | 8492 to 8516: 1.01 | 11.0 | 11.1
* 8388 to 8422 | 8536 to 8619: 0.97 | 11.7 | 11.4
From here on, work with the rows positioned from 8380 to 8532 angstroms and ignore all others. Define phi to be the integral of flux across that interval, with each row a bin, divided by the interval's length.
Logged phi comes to 11.4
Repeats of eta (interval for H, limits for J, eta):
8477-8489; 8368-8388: 0.96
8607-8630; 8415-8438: 1.05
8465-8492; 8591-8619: 0.94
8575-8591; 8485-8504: 1.11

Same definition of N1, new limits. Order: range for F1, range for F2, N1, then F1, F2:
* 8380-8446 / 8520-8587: 11.2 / 11.6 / 11.24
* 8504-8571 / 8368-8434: 10.9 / 10.9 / 11.78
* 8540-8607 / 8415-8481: 11.2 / 11.2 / 11.47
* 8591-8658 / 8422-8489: 11.4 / 12.0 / 11.43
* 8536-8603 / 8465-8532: 11.1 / 11.2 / 11.09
